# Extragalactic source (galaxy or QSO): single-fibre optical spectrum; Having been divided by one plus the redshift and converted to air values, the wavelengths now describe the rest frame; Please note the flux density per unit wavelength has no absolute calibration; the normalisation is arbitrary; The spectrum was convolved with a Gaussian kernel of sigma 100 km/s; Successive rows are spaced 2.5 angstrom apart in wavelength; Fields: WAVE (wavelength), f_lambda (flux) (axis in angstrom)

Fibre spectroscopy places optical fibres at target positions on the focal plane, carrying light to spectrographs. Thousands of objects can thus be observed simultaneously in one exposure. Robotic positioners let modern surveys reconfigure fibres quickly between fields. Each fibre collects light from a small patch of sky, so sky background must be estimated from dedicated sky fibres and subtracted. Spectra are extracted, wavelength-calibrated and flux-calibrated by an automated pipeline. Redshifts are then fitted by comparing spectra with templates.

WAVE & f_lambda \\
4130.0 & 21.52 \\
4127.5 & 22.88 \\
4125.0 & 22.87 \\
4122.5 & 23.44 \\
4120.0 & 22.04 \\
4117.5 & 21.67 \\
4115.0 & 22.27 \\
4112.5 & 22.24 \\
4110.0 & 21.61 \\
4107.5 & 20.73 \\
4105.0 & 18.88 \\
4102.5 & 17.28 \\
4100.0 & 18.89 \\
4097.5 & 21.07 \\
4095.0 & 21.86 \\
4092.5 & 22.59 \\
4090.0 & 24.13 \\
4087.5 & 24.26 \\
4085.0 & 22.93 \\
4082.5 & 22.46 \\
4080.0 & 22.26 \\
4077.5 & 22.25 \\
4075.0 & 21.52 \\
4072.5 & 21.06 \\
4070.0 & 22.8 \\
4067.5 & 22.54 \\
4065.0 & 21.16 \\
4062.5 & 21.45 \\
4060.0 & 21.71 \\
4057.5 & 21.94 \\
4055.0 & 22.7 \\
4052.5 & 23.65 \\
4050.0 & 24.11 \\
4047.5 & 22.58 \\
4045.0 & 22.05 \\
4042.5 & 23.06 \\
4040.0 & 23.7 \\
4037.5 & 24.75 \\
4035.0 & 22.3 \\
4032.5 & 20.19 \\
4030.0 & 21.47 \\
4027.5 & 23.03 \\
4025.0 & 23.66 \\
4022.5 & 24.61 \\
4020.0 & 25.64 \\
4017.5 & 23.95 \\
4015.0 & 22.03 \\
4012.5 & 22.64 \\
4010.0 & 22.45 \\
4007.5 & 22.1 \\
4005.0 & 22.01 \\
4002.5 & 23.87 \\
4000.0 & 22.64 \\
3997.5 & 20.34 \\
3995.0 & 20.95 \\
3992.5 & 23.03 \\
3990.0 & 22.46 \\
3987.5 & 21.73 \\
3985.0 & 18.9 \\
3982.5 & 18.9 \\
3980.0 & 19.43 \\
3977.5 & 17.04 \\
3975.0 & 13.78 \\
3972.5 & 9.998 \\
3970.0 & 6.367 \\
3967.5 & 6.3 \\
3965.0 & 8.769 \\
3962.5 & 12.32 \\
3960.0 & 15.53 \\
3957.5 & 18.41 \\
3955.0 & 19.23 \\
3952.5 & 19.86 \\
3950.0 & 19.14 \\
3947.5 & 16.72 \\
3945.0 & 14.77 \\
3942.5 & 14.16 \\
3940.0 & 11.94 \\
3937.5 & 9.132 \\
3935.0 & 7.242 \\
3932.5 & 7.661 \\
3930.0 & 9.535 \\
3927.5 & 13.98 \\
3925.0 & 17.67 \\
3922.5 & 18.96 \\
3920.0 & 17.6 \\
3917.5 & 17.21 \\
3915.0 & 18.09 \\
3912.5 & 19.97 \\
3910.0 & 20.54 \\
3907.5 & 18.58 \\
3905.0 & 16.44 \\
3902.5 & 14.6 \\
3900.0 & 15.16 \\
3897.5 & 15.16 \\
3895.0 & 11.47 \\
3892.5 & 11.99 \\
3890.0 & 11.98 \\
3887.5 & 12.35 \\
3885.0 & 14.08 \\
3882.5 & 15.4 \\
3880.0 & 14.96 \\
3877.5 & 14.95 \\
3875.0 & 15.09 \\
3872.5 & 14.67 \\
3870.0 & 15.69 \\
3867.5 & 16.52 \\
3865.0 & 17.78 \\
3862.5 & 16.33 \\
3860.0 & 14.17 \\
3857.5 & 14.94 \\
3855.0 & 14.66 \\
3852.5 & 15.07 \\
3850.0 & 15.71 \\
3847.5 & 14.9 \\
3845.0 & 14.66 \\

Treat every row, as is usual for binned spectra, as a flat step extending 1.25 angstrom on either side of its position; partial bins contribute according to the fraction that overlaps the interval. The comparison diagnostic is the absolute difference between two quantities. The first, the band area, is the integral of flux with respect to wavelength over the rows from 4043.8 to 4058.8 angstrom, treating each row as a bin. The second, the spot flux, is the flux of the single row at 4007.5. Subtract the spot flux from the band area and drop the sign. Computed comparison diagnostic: 320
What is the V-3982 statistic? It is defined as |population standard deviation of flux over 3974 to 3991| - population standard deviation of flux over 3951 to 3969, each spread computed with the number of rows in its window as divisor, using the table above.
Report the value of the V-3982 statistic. -2.3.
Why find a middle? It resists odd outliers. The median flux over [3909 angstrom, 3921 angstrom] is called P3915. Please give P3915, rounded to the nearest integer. 18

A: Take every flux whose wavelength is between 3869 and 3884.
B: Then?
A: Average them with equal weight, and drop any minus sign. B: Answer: 15.1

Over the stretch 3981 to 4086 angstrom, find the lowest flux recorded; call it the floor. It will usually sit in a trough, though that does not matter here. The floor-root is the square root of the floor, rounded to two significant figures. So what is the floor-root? 4.3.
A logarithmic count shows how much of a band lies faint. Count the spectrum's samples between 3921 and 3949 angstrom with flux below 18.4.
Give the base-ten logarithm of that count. 1.00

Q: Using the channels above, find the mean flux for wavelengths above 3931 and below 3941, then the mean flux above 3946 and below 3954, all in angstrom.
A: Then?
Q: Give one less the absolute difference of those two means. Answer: -9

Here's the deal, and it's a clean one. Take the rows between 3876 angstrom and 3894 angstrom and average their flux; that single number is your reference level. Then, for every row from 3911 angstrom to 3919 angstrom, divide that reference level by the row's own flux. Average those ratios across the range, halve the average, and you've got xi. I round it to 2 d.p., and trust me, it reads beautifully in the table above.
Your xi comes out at 0.37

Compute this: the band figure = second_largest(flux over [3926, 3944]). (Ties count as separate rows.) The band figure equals 13.98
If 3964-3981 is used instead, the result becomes 17.04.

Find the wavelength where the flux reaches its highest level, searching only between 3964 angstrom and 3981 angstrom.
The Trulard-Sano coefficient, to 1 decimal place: 3980.0 angstrom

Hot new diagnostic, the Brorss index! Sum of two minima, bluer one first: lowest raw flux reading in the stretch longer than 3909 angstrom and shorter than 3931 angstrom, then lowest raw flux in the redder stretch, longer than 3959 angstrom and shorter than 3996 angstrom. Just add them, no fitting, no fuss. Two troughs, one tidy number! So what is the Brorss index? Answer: 15.8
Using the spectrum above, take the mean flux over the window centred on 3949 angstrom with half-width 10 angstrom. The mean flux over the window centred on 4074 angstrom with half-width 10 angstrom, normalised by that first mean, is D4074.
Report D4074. 1.3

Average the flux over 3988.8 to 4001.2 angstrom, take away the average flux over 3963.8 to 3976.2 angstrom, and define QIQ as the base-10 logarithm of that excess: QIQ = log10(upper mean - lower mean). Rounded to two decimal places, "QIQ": 1.11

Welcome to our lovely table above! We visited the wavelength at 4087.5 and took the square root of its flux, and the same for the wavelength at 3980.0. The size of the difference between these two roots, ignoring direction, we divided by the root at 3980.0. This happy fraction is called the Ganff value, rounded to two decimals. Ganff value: 0.12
